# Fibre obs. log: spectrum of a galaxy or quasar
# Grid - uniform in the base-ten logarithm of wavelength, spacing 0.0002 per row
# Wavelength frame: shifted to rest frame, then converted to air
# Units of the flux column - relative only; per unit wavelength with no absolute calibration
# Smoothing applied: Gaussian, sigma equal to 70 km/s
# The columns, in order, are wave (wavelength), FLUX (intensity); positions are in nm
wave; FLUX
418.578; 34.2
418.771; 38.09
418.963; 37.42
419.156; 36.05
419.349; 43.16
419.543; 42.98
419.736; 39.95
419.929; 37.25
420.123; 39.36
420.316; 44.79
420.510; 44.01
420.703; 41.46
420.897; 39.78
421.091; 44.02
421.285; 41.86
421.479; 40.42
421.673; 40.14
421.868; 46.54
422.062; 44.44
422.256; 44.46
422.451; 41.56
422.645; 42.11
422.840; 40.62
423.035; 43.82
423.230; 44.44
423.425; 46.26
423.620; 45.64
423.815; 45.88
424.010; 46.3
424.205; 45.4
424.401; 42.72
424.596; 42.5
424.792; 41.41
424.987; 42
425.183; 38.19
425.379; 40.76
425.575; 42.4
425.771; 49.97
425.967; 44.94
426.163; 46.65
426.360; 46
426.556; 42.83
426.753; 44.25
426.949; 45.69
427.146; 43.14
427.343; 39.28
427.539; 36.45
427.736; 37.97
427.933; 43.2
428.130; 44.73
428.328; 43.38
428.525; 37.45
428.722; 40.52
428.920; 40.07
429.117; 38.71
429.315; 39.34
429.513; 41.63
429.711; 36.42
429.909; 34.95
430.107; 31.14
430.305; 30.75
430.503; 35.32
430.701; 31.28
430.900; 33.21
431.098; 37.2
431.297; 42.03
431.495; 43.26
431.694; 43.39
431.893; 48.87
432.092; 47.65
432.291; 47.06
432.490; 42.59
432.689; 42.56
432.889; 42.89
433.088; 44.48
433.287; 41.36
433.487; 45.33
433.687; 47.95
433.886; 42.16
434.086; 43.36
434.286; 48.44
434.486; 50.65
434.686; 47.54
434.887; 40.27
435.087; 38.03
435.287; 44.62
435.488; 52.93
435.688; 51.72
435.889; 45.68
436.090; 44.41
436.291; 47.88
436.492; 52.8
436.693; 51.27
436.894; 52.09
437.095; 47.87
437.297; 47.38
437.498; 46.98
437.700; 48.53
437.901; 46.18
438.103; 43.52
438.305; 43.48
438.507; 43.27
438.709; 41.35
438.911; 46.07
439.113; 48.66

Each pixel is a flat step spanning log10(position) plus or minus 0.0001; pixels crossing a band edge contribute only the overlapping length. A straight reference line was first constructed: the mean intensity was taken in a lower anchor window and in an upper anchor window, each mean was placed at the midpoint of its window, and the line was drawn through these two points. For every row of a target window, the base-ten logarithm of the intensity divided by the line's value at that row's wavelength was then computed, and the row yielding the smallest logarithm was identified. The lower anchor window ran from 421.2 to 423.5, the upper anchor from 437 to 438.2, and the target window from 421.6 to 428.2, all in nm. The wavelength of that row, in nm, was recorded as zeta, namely 427.539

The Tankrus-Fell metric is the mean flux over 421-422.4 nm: 43.1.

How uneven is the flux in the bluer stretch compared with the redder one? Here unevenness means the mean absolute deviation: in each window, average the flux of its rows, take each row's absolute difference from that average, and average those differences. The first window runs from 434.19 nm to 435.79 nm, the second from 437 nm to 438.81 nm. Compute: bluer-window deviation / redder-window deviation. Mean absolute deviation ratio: 2.0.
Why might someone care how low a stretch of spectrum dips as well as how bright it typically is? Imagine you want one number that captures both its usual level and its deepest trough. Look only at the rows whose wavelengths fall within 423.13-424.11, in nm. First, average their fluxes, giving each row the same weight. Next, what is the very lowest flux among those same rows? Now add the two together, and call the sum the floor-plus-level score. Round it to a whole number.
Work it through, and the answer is 90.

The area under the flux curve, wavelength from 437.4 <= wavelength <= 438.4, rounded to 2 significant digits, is 46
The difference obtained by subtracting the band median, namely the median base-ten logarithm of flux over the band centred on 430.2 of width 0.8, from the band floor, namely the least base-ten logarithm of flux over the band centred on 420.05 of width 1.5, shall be 0.053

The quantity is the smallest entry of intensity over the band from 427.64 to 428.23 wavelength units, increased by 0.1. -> 38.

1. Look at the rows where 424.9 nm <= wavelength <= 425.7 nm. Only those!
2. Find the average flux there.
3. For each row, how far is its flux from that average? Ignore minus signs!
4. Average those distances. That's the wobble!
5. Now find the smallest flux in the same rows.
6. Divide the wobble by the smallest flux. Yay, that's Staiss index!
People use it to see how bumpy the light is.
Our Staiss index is 0.036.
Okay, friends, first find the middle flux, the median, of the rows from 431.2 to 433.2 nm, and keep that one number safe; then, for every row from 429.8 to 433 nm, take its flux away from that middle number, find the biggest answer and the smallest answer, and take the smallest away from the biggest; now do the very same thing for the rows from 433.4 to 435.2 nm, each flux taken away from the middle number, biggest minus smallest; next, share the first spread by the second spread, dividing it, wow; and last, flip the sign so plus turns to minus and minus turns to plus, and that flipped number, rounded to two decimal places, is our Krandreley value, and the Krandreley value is -1.44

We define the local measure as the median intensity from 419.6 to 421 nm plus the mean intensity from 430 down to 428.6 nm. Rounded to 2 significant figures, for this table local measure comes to 79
